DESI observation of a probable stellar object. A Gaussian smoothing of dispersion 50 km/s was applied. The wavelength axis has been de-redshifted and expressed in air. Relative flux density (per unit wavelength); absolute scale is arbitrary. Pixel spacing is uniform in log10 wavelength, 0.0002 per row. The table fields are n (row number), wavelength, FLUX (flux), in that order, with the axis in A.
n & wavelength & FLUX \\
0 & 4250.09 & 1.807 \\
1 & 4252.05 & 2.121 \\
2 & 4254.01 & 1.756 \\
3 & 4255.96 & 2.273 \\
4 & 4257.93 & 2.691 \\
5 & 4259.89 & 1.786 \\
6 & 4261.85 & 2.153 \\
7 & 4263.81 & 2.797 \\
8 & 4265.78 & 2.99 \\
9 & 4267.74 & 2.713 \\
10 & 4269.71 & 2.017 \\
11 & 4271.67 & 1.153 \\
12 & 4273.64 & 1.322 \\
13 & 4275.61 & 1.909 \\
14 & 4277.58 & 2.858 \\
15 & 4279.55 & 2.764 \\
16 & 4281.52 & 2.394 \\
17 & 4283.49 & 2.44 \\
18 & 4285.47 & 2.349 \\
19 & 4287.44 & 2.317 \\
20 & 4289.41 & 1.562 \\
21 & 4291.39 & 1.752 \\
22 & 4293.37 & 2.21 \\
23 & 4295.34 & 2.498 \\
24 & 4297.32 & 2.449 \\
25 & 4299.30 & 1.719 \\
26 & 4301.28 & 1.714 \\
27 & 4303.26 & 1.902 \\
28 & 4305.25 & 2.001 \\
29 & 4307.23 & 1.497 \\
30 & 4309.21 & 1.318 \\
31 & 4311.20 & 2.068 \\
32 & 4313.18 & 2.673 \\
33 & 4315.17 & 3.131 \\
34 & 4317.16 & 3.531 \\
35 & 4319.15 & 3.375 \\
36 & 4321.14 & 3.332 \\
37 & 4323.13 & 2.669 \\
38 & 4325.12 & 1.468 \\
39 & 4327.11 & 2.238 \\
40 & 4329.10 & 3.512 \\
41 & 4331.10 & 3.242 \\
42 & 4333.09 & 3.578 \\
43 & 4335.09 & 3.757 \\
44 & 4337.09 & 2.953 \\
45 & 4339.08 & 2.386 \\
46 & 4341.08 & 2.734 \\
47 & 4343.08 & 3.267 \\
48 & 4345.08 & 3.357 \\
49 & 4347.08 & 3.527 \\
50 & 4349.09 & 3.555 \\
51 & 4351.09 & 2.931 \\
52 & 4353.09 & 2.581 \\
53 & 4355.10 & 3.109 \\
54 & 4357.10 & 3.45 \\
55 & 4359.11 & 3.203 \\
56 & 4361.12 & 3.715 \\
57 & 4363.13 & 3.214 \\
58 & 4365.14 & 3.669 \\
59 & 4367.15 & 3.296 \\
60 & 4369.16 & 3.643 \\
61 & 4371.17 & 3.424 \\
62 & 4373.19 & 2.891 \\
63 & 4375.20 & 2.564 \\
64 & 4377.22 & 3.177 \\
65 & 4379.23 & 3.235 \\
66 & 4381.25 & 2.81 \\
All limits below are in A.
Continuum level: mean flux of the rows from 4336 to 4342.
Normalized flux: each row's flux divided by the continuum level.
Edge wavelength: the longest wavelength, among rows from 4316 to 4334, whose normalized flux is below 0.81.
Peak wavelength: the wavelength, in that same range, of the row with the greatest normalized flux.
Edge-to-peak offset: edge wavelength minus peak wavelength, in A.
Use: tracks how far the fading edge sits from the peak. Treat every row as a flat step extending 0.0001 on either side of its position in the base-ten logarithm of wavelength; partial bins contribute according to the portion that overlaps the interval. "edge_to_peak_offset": -8.0 A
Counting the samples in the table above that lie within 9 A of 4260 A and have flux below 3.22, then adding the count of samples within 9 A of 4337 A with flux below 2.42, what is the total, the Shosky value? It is 10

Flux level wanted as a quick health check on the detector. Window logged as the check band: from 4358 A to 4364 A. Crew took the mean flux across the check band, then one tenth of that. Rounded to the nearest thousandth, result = 0.338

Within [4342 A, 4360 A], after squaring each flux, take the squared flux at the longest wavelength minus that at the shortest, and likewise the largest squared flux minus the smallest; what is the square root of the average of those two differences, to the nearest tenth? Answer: 1.7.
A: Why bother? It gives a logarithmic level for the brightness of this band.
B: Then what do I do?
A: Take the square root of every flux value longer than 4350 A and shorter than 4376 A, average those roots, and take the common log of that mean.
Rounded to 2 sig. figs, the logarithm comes 0.25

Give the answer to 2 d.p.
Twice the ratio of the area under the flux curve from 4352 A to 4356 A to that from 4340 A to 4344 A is 1.90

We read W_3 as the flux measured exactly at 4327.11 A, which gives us 2.238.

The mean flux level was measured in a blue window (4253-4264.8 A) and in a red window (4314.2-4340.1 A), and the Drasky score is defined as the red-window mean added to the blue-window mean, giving 5.26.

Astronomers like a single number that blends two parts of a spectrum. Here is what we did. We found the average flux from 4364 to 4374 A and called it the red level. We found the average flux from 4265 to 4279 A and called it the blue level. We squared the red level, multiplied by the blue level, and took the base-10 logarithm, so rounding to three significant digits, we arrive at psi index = 1.39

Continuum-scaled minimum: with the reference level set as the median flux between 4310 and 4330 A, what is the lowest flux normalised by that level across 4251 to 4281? 0.40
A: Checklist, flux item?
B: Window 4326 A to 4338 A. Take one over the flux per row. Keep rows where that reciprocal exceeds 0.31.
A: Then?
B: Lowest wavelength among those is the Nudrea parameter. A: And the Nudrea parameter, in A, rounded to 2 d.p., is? 4327.11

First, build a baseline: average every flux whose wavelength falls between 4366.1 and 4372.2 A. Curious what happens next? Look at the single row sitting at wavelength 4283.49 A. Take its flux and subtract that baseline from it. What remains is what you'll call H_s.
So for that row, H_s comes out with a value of -1.0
